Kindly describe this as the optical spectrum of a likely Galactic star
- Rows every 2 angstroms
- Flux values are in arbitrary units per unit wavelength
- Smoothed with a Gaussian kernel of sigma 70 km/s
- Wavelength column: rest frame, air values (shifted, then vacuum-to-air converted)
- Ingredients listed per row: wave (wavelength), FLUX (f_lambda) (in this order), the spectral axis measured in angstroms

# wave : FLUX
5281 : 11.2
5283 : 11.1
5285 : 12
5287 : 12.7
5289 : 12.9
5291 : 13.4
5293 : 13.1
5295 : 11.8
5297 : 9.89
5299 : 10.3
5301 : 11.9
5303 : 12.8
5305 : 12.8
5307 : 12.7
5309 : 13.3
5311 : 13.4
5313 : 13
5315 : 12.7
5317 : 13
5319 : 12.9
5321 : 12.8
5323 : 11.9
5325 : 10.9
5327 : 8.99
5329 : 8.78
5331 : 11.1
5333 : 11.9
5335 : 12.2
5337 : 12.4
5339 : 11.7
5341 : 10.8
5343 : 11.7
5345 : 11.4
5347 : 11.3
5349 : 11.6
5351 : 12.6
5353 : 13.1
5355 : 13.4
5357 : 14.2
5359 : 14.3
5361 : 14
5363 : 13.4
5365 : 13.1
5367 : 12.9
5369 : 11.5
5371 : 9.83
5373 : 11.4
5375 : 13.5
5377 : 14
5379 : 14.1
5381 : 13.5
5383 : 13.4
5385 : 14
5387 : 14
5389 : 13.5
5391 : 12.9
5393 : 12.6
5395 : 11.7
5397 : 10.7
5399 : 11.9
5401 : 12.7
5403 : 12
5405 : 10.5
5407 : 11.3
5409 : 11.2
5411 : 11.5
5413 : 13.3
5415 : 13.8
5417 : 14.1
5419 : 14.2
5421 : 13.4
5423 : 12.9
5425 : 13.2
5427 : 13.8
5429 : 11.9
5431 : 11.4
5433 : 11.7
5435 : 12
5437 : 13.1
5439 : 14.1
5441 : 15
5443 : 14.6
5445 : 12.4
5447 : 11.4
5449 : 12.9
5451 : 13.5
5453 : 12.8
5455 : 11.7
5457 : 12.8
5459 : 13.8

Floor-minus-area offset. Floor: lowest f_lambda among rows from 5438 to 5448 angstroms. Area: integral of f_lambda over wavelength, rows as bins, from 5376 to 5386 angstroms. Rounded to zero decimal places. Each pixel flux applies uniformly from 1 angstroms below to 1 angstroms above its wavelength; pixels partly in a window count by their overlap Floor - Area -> -127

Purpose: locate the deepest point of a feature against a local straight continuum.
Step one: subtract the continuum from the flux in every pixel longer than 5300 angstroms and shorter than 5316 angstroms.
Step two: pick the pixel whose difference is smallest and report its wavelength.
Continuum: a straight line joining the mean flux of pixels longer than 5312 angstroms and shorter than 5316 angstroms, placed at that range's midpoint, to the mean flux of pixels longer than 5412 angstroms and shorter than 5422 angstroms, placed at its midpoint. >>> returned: 5301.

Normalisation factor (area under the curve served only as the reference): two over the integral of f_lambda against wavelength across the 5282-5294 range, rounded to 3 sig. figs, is 0.0133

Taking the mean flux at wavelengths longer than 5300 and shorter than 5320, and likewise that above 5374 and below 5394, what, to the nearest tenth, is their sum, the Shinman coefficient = 26.4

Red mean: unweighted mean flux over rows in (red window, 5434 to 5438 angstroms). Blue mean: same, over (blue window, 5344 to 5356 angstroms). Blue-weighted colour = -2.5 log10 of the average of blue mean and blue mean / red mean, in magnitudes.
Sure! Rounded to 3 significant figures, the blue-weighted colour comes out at -2.05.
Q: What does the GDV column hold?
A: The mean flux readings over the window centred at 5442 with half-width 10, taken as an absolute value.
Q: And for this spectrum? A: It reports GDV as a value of 13.1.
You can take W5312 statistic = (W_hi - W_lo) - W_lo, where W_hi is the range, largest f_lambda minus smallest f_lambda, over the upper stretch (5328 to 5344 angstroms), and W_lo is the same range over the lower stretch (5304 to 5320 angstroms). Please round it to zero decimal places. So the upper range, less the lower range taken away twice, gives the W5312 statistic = 2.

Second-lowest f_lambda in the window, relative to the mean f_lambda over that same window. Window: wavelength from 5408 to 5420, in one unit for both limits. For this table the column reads 0.883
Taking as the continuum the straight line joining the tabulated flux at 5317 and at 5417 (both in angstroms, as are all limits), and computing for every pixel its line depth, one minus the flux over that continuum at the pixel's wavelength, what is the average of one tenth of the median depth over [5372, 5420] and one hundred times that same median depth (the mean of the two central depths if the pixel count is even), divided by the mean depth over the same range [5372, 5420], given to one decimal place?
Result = 37.1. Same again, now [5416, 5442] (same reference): 45.4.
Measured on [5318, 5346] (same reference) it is 43.8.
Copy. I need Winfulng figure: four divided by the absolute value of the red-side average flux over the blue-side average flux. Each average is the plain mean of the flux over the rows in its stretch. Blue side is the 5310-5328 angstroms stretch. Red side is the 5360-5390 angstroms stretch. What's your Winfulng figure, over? 3.7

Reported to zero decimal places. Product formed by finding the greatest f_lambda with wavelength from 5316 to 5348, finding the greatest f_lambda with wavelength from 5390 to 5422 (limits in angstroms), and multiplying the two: 185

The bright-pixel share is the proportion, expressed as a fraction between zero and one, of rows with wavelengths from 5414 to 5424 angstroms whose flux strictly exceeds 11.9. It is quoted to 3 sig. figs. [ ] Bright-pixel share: 1.00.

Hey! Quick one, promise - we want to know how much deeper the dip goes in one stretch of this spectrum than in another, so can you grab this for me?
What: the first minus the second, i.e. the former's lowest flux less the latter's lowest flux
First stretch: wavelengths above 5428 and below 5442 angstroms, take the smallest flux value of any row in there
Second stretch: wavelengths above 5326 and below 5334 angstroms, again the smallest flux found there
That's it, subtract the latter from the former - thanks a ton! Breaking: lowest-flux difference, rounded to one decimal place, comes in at 2.6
